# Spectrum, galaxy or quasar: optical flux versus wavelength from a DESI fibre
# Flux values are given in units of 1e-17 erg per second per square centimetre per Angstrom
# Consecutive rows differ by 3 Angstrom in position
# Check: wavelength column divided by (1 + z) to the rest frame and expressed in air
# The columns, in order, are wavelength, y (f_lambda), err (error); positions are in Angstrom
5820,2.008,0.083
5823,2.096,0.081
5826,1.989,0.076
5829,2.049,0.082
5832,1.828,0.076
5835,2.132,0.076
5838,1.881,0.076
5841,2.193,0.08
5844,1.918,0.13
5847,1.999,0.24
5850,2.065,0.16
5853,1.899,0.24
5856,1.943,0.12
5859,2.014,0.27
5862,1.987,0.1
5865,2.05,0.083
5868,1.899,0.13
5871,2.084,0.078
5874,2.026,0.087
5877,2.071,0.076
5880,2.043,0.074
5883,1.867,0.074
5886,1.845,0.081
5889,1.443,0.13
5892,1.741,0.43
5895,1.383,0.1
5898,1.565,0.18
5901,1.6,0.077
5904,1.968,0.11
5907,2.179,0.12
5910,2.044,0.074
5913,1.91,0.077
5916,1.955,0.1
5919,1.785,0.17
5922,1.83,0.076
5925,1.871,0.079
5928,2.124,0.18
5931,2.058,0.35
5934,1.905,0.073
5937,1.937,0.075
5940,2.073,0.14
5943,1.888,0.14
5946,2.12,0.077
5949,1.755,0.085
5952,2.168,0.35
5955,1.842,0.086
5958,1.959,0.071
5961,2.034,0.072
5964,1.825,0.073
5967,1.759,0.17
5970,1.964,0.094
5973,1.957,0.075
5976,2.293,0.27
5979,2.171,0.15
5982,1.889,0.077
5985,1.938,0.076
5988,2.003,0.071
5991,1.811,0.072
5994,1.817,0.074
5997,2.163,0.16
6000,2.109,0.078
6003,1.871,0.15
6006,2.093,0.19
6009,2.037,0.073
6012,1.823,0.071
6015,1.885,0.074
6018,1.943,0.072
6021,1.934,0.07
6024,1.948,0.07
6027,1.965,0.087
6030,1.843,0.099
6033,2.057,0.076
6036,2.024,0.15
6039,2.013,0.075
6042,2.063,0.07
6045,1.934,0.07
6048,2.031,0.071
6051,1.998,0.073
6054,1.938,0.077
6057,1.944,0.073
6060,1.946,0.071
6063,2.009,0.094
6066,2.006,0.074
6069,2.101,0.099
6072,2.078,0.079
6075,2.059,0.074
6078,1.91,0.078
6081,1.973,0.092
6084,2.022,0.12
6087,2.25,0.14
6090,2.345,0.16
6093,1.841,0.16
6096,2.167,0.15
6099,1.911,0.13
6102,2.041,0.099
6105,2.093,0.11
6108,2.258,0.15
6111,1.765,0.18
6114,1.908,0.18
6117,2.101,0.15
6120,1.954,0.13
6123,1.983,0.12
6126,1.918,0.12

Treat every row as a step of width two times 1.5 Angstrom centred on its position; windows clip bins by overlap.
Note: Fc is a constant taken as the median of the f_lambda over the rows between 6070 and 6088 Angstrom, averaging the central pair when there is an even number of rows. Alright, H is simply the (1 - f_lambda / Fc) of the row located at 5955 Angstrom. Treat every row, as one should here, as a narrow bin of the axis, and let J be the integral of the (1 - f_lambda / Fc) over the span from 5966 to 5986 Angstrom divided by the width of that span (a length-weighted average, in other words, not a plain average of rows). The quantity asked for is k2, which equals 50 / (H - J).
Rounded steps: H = 0.10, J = 0.018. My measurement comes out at 633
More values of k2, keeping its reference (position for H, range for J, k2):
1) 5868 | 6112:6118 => 1316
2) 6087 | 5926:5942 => -426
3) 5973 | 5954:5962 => -9171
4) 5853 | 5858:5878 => 861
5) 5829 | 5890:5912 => -377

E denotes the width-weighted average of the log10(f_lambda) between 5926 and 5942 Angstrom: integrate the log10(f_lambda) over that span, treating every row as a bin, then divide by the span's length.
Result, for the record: 0.303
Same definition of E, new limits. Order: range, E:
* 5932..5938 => 0.286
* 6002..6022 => 0.288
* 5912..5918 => 0.284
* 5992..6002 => 0.302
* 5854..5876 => 0.301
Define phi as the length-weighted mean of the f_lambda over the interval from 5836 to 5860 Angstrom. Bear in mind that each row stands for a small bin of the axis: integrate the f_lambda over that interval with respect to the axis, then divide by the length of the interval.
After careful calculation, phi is 1.99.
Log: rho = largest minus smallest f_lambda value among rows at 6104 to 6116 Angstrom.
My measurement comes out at 0.49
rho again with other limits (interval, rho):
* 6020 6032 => 0.12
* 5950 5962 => 0.33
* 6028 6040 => 0.21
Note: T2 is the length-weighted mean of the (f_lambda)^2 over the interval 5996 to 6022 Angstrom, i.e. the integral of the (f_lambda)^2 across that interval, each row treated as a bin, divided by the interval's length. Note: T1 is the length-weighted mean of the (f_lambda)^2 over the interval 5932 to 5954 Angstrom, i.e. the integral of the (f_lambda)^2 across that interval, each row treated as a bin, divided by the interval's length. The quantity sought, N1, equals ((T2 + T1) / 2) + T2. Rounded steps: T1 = 3.9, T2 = 3.94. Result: 7.87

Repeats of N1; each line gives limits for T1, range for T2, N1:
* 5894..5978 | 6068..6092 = 8.43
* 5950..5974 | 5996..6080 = 7.82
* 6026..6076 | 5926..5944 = 8.00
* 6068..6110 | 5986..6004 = 7.97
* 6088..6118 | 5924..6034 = 7.94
